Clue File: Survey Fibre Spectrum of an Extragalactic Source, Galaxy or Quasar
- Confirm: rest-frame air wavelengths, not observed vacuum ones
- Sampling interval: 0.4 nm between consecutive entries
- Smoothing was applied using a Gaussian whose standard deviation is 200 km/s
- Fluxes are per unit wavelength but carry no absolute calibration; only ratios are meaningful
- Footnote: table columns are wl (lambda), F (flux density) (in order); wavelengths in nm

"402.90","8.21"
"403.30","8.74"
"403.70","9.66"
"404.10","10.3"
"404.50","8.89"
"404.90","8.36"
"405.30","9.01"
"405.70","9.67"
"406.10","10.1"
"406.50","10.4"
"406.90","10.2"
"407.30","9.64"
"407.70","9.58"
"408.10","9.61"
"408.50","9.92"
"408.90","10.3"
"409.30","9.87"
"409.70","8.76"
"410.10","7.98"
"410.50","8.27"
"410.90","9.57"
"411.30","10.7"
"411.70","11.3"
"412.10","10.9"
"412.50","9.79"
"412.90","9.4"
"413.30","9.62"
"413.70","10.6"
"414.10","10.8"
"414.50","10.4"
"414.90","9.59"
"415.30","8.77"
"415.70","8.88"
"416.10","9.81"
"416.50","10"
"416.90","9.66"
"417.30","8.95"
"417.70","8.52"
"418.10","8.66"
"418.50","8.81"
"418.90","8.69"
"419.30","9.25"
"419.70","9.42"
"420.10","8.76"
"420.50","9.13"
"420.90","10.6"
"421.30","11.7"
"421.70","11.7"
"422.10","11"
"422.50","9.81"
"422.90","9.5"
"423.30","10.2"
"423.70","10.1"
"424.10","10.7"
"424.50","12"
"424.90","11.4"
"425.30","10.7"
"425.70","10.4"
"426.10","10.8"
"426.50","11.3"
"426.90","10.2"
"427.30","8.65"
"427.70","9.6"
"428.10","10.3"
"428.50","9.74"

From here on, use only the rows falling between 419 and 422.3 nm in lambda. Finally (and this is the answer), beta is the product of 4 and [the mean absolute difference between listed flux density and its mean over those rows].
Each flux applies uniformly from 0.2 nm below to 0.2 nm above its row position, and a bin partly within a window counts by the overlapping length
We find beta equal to 4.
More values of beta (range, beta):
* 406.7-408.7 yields 1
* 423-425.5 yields 2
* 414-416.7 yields 2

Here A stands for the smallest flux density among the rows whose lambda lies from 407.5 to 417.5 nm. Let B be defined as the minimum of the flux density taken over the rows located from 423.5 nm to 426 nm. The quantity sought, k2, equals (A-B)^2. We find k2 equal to 4.5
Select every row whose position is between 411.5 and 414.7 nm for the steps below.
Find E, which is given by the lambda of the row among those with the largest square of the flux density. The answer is 411.70 nm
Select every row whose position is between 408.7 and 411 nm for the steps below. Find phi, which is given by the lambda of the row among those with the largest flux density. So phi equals 408.90 nm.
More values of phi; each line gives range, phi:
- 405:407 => 406.50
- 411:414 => 411.70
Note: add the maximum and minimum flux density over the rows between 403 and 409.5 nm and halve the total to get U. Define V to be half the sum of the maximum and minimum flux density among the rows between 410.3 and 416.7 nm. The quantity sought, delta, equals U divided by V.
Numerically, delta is 0.96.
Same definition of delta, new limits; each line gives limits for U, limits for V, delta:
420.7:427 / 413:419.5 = 1.11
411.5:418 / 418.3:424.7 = 0.96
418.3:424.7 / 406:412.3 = 1.07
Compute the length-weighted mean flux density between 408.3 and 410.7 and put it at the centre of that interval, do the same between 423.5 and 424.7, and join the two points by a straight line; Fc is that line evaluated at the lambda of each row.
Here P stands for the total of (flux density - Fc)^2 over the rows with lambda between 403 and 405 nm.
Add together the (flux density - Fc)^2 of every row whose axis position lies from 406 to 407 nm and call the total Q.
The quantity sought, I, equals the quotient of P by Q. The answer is 0.79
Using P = 5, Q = 6.0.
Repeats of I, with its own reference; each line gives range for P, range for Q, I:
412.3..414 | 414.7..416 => 0.39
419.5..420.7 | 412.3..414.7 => 2.34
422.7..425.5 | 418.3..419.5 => 0.68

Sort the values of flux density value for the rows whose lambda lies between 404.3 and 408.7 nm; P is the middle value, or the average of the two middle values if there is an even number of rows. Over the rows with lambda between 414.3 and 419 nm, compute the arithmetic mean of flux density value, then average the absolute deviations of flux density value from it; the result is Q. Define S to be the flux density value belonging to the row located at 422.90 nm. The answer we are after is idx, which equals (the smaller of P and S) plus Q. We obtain 10.1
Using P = 9.6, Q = 0.55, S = 9.5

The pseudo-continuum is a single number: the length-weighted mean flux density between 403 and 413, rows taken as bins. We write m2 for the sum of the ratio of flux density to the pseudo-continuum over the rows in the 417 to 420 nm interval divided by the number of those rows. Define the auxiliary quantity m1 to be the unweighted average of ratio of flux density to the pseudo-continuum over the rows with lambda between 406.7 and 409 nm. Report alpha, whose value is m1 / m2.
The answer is 1.11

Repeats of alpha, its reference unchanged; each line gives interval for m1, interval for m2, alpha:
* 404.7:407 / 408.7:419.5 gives 1.01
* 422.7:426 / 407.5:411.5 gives 1.12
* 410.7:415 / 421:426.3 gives 0.95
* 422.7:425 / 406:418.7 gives 1.10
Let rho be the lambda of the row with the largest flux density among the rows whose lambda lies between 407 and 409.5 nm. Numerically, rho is 408.90 nm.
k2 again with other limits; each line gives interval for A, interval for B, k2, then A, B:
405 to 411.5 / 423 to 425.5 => 4.5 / 7.98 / 10.1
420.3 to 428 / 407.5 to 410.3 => 0.4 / 8.65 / 7.98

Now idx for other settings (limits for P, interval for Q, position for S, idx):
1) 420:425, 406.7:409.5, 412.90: 9.6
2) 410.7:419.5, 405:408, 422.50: 10.0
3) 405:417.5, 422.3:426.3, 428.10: 10.2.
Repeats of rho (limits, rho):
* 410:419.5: 411.70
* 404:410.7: 406.50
